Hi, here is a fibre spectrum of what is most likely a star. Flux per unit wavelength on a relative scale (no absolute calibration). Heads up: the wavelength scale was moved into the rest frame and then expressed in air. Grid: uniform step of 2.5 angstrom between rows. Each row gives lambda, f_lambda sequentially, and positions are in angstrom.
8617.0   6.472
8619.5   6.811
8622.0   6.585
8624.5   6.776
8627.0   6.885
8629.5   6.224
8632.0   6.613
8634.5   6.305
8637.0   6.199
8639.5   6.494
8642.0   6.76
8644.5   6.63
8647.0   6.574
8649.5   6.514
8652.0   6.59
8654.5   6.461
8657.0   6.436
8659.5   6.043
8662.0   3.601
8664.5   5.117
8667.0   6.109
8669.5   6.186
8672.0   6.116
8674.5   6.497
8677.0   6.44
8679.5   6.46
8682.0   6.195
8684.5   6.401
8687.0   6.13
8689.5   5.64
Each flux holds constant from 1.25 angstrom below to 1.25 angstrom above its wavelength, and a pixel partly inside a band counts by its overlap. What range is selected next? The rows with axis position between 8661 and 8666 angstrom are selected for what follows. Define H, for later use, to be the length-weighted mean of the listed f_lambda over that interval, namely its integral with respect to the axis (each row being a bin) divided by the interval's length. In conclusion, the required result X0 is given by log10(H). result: 0.652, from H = 4.48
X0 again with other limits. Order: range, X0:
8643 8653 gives 0.818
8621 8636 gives 0.817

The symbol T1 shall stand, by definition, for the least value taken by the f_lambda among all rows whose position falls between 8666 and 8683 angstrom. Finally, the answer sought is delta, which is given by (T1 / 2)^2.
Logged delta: 9.3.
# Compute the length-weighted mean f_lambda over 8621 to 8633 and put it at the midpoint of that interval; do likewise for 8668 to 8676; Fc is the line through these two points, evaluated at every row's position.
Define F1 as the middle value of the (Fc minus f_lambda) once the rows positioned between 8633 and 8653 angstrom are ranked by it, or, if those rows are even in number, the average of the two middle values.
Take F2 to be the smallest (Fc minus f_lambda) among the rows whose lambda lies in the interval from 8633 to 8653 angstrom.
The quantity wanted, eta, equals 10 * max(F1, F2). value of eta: -0.9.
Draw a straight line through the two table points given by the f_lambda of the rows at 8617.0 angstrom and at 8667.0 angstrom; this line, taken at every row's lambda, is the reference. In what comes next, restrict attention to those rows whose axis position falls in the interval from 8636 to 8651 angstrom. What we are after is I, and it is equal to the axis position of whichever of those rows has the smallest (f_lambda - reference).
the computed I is 8637.0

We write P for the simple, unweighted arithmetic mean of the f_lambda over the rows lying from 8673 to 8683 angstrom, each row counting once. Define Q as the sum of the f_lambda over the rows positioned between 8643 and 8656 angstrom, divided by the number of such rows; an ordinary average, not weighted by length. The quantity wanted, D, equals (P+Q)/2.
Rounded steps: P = 6.40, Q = 6.6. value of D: 6.48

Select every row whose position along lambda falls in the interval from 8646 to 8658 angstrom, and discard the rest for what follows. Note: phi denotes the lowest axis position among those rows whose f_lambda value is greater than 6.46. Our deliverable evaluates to 8647.0 angstrom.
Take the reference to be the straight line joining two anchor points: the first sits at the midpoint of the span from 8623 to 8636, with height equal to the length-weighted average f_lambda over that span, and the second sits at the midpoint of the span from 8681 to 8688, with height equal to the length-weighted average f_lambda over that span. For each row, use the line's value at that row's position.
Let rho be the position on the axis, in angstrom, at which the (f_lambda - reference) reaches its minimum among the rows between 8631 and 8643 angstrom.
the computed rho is 8637.0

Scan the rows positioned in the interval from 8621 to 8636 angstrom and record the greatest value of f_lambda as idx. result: 6.885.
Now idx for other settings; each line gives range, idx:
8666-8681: 6.497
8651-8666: 6.59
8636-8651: 6.76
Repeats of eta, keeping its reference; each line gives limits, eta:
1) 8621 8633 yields -0.3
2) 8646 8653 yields -1.1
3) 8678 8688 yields -1.2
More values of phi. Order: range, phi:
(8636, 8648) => 8639.5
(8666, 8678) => 8674.5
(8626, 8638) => 8627.0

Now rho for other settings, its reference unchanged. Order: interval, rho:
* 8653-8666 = 8662.0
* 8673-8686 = 8682.0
